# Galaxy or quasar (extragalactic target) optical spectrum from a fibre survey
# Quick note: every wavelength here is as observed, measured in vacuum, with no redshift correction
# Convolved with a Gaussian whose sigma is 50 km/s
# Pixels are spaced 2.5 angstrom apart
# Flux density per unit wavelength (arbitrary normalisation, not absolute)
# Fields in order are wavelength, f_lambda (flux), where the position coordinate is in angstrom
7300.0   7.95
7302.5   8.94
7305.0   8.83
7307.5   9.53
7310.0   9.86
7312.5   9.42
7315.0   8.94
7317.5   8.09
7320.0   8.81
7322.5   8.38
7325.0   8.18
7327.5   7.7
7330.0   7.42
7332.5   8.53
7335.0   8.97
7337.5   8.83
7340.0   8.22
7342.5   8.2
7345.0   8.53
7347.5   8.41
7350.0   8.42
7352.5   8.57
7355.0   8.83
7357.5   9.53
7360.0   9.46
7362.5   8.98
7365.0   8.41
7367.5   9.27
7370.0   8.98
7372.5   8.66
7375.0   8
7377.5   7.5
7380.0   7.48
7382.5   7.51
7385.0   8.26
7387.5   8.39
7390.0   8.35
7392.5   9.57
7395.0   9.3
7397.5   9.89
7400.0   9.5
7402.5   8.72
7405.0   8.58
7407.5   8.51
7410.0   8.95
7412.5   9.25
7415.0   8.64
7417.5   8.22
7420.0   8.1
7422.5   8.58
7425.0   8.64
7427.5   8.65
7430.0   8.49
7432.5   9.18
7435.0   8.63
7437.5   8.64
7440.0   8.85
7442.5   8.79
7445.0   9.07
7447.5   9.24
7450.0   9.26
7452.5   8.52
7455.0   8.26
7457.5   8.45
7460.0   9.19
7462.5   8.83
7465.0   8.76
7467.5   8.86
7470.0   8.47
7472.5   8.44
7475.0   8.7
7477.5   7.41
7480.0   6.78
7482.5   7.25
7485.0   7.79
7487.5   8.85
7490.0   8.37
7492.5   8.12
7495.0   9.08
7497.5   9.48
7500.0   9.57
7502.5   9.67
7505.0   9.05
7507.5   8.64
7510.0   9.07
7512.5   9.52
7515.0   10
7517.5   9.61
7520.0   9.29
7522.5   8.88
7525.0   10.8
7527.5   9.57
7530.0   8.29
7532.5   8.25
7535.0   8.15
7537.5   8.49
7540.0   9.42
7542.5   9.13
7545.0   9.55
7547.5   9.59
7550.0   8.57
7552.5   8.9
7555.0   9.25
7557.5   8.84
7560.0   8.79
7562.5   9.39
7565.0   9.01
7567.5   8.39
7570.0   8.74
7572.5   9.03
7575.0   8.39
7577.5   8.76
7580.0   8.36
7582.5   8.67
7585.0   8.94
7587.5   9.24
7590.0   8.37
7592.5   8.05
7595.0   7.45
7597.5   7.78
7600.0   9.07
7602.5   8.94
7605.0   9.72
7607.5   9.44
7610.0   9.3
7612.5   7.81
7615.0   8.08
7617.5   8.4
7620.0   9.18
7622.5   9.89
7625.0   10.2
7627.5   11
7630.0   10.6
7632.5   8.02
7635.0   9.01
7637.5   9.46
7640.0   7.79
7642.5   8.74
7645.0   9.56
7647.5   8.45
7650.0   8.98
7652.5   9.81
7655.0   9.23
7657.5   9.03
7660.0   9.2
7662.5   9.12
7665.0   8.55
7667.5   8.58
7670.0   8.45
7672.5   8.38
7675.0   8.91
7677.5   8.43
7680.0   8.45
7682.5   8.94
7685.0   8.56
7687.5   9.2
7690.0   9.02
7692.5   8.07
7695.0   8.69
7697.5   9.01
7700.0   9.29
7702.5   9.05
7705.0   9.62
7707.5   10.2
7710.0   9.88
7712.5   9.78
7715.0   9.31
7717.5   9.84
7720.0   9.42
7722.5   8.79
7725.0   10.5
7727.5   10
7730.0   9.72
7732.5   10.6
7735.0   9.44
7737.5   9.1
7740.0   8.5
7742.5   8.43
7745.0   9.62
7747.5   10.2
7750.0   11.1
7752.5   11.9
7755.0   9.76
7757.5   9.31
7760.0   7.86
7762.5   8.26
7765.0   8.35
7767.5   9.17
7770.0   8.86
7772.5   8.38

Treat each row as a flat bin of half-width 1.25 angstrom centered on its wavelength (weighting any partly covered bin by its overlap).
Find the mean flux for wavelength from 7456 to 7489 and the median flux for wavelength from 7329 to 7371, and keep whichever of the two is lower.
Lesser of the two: 8.3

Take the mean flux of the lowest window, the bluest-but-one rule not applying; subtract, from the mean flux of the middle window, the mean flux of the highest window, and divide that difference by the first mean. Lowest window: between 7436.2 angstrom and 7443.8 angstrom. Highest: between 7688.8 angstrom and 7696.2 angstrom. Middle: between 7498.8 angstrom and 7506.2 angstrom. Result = 0.10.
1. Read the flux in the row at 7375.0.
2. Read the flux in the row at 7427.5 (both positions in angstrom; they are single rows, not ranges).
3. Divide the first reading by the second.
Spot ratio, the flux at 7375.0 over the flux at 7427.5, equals 0.92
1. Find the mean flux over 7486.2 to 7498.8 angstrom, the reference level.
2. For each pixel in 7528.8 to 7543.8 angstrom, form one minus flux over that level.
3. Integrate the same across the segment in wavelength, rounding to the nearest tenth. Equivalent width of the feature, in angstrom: 0.3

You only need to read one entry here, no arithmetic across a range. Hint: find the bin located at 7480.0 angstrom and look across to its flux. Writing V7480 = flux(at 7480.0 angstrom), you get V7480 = 6.78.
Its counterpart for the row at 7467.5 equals 8.86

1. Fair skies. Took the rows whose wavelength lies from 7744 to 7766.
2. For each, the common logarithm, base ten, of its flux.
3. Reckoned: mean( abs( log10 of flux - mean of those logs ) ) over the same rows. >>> 0.0467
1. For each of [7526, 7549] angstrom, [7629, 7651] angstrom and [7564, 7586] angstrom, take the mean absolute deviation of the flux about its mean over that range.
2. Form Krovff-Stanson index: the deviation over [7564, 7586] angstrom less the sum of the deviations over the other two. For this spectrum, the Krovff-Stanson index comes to -1.0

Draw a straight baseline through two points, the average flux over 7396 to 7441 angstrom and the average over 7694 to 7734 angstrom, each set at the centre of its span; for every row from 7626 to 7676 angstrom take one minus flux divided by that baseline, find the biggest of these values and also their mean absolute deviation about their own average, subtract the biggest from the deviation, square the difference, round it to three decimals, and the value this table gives 0.012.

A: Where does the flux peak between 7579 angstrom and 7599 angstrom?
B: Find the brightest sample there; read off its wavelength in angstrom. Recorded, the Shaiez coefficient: 7587.5 angstrom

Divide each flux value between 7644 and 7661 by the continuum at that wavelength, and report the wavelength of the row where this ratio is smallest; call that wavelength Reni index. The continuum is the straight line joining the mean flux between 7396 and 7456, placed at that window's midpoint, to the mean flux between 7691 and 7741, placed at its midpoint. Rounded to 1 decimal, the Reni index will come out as 7647.5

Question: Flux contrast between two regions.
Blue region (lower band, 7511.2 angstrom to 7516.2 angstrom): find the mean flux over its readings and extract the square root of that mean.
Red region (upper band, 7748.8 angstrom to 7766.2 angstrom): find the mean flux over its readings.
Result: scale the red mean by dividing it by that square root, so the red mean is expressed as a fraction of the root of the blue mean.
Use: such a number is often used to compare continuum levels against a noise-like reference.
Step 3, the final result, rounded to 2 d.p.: 3.04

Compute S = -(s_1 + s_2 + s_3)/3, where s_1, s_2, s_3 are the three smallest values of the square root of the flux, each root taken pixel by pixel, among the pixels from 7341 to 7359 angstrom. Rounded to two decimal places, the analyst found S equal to -2.89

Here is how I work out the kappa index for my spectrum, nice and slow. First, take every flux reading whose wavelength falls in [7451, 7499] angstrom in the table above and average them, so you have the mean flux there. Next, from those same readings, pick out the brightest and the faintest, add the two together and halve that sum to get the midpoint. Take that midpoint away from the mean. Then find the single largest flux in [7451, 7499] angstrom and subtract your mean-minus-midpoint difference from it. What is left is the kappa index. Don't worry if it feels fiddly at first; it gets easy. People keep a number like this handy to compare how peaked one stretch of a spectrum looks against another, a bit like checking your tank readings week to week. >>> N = 9.2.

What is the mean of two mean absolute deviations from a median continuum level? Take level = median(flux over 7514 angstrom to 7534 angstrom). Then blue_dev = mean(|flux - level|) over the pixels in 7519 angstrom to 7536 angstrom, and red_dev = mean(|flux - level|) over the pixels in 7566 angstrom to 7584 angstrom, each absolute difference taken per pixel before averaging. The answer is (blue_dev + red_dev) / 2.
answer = 0.82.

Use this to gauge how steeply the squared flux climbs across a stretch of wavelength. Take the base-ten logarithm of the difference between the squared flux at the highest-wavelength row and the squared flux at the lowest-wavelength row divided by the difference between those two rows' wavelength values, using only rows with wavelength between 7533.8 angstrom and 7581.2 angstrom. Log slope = -1.1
